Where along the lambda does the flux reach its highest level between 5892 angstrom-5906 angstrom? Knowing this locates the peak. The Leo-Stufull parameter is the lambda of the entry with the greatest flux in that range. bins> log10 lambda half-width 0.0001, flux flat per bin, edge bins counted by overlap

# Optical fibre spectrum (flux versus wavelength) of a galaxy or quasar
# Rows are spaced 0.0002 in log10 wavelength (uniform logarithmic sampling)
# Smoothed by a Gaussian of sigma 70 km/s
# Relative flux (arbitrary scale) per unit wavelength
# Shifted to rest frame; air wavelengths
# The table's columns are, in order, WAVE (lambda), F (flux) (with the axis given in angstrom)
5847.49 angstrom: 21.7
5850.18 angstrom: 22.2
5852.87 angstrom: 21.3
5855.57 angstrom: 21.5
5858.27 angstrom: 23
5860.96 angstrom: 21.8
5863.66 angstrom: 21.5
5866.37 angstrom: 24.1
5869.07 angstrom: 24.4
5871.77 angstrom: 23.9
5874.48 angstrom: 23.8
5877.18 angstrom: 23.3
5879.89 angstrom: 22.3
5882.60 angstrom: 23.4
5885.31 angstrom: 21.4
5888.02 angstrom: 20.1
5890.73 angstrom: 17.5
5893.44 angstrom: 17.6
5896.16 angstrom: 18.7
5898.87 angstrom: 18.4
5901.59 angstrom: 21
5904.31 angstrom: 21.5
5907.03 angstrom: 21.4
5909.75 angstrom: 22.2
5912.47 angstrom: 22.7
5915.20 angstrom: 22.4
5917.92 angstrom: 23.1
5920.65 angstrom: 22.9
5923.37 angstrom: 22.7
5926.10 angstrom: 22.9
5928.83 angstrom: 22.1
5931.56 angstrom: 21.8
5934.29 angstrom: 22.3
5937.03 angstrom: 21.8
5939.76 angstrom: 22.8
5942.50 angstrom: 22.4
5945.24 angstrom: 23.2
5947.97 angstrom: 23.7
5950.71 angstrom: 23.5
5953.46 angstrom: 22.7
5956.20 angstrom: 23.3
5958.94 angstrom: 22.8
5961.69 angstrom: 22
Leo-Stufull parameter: 5904.31 angstrom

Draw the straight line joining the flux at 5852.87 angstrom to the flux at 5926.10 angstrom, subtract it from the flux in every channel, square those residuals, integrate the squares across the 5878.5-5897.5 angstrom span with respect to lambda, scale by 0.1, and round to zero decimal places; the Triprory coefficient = 17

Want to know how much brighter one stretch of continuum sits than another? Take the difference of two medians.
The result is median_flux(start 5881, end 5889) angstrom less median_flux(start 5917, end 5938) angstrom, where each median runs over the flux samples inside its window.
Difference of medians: -1.1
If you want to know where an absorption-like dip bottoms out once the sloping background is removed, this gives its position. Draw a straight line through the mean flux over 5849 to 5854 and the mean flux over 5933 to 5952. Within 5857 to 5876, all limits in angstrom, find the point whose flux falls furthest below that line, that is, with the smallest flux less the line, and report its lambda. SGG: 5863.66 angstrom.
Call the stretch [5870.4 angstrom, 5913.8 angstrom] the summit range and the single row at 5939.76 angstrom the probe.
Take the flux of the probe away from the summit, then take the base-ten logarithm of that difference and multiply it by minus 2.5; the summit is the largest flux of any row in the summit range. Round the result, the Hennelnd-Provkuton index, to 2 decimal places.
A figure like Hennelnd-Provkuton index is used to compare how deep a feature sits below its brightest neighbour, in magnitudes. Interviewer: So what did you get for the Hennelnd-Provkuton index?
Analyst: -0.10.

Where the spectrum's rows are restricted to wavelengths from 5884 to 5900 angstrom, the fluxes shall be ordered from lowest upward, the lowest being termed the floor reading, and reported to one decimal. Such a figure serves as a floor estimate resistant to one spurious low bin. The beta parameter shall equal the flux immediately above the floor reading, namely 17.6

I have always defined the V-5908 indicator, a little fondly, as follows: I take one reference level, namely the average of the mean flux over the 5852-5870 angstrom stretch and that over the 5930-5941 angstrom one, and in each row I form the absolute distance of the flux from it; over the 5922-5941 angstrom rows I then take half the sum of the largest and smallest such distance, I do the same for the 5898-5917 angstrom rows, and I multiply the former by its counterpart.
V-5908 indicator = 0.60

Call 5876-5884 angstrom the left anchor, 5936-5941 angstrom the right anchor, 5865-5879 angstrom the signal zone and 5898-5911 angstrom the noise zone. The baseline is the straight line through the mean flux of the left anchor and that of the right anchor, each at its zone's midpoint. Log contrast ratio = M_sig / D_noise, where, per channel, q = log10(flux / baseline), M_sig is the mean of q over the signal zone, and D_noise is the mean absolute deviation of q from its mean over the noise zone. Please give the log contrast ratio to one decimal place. 0.7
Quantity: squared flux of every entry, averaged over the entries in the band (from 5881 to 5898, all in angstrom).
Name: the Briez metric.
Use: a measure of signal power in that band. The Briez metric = 396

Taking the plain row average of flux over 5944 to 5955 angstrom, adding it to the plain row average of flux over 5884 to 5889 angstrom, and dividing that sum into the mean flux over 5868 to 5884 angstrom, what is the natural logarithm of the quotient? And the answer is -0.63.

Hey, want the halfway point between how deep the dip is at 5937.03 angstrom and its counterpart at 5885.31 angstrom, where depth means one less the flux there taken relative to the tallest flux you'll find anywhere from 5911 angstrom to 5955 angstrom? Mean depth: 0.089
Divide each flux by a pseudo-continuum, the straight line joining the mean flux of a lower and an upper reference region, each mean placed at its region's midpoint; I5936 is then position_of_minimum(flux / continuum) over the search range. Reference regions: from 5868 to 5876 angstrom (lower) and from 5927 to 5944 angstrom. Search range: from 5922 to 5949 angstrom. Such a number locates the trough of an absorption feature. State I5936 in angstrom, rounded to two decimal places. 5931.56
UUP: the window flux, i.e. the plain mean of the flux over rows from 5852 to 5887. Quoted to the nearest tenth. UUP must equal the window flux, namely 22.7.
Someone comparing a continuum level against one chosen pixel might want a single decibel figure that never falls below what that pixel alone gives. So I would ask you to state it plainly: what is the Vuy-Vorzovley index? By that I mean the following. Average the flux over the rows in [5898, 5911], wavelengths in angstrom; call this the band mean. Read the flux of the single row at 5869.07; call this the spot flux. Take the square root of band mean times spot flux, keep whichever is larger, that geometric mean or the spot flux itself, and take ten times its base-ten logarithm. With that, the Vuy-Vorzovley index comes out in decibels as 13.9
